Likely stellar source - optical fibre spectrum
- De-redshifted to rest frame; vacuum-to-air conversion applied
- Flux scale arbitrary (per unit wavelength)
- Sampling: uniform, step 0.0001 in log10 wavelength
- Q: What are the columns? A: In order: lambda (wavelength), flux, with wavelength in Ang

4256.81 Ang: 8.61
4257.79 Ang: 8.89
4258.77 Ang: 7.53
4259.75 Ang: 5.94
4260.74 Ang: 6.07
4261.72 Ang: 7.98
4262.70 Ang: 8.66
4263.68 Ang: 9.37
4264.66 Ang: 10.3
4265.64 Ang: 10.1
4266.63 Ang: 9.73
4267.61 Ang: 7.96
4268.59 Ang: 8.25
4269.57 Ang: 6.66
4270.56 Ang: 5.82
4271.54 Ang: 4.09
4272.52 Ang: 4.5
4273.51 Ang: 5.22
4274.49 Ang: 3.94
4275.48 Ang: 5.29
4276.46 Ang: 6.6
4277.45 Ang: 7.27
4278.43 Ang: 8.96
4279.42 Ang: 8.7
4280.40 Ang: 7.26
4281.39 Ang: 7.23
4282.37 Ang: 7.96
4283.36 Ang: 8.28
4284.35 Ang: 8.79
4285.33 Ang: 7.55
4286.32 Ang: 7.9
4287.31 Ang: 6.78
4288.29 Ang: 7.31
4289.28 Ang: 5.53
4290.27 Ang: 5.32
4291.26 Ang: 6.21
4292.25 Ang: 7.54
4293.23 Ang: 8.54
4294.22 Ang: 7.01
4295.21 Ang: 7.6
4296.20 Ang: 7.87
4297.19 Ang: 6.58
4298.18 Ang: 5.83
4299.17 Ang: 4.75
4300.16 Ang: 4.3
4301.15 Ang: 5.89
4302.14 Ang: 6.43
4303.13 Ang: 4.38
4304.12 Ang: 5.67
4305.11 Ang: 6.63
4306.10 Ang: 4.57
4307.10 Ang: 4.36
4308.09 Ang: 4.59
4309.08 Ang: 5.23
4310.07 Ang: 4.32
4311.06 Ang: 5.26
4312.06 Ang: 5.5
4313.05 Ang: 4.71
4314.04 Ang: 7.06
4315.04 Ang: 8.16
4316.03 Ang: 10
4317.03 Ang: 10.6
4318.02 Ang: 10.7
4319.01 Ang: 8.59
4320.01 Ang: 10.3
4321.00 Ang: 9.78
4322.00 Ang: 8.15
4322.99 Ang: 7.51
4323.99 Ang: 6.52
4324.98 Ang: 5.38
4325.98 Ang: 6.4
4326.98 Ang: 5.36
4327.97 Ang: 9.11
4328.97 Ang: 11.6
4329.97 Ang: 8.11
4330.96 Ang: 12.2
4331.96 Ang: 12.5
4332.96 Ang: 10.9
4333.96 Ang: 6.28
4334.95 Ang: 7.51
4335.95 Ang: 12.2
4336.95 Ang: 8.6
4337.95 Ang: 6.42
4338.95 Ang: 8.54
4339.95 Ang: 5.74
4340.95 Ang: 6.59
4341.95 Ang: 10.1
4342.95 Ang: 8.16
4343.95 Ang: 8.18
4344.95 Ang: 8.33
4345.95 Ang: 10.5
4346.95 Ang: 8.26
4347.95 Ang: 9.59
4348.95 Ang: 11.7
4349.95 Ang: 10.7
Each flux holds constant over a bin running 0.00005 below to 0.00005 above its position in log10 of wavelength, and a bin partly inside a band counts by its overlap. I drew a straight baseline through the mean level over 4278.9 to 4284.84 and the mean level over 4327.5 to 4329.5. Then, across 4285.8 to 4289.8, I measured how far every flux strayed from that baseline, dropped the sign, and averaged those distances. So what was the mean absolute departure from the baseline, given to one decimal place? 1.5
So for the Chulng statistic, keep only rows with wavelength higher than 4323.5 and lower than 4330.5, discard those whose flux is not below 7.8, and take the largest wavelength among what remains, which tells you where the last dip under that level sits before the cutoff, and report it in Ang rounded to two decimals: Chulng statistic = 4326.98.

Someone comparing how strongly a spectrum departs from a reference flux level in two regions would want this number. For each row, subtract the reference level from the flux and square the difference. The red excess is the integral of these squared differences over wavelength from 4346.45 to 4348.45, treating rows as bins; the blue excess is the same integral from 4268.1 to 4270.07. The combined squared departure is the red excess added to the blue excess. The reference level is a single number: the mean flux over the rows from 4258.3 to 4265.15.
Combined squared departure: 4.5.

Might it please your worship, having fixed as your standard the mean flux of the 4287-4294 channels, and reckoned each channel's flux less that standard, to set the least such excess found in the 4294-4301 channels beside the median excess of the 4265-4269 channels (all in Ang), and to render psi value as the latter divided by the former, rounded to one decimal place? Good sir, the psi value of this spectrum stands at -0.9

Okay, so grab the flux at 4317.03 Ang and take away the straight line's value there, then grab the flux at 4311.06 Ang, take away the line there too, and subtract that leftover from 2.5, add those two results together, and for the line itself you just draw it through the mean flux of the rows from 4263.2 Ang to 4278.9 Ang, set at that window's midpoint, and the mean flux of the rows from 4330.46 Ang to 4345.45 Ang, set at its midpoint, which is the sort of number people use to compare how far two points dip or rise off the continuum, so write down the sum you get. 8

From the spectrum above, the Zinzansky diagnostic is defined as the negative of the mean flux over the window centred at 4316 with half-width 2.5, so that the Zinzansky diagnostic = -9.3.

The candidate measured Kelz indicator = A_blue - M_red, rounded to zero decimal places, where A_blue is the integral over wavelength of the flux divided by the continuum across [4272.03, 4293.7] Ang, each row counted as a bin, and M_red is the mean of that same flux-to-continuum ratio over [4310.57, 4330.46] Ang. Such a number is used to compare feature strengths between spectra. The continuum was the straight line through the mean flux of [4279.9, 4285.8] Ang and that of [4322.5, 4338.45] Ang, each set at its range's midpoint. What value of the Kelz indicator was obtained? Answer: 18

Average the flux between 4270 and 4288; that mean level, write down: 6.8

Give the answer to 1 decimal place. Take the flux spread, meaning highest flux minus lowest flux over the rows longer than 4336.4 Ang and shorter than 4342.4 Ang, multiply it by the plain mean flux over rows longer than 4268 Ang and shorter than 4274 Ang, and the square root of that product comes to 5.0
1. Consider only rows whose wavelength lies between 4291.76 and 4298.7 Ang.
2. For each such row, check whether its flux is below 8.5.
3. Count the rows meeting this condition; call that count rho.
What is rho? 6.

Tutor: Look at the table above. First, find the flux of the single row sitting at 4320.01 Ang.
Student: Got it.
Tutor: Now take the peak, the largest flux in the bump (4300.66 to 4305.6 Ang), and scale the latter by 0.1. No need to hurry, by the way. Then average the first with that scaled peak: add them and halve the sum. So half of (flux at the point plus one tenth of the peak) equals 5.5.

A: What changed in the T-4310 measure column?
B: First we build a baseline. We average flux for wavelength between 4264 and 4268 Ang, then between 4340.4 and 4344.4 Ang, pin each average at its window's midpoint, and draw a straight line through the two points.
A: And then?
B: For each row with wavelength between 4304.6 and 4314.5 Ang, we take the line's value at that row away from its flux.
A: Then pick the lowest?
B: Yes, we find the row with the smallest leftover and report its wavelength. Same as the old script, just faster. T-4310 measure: 4307.10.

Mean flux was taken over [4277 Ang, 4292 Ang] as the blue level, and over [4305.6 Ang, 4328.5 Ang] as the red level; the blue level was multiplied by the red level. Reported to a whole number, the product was 52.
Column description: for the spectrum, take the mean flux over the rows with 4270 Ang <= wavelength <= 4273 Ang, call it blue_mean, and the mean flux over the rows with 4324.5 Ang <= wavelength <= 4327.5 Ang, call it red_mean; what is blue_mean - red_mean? -0.9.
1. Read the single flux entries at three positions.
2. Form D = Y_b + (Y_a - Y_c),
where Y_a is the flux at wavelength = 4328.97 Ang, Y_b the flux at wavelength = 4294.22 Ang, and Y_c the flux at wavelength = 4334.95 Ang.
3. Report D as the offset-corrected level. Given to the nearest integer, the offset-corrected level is 11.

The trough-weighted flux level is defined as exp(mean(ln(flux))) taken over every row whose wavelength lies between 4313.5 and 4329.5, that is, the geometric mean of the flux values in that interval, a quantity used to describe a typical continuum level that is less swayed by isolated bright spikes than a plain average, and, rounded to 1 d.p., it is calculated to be 8.2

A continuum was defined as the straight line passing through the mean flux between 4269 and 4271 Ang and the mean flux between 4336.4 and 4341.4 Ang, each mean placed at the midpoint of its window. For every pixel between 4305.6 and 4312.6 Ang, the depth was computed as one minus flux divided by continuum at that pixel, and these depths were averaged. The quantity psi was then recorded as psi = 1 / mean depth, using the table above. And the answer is 3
